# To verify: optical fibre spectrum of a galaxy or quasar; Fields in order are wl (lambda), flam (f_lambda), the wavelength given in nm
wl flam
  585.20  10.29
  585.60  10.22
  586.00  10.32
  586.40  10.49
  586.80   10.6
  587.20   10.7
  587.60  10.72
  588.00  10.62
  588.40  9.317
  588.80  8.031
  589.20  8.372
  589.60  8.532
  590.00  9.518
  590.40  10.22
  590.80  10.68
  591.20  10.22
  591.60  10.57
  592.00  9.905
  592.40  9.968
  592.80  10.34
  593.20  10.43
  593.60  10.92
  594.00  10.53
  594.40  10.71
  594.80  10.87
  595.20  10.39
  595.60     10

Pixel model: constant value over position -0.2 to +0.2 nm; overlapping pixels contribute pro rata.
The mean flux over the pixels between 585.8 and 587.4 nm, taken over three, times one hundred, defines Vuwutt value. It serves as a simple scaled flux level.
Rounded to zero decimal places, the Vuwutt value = 351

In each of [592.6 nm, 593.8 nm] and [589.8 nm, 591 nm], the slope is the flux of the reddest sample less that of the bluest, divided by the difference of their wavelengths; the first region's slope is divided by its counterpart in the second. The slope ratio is 0.5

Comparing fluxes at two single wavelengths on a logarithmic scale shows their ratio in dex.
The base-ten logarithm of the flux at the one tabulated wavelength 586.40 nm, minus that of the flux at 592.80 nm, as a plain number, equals 0.006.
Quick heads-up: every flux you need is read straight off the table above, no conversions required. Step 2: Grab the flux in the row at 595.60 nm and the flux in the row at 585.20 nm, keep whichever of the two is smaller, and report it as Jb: 10.0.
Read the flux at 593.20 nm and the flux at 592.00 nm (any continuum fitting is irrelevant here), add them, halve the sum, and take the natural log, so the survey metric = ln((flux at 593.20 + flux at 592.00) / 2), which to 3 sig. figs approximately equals 2.32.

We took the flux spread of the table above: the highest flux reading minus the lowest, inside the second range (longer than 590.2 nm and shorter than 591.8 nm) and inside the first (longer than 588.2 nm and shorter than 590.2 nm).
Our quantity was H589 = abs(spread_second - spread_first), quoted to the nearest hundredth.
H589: 1.03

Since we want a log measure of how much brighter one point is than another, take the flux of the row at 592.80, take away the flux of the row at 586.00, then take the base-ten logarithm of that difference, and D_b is -1.7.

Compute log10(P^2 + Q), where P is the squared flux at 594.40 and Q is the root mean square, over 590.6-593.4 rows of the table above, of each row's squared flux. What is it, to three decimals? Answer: 4.123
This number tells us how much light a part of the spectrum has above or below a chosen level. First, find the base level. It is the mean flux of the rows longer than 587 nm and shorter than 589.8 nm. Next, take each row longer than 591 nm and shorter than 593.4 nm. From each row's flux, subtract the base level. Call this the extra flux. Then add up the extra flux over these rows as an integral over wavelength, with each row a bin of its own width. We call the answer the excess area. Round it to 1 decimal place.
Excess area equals 1.8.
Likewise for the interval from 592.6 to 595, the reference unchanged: 2.8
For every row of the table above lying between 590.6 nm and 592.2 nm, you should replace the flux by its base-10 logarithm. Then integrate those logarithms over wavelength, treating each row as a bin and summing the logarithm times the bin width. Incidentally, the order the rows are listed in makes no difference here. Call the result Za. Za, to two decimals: 1.62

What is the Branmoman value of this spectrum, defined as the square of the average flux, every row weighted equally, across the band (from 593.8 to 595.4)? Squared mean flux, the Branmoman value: 113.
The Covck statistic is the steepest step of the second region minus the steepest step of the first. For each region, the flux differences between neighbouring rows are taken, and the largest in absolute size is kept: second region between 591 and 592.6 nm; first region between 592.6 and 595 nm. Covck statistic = 0.2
